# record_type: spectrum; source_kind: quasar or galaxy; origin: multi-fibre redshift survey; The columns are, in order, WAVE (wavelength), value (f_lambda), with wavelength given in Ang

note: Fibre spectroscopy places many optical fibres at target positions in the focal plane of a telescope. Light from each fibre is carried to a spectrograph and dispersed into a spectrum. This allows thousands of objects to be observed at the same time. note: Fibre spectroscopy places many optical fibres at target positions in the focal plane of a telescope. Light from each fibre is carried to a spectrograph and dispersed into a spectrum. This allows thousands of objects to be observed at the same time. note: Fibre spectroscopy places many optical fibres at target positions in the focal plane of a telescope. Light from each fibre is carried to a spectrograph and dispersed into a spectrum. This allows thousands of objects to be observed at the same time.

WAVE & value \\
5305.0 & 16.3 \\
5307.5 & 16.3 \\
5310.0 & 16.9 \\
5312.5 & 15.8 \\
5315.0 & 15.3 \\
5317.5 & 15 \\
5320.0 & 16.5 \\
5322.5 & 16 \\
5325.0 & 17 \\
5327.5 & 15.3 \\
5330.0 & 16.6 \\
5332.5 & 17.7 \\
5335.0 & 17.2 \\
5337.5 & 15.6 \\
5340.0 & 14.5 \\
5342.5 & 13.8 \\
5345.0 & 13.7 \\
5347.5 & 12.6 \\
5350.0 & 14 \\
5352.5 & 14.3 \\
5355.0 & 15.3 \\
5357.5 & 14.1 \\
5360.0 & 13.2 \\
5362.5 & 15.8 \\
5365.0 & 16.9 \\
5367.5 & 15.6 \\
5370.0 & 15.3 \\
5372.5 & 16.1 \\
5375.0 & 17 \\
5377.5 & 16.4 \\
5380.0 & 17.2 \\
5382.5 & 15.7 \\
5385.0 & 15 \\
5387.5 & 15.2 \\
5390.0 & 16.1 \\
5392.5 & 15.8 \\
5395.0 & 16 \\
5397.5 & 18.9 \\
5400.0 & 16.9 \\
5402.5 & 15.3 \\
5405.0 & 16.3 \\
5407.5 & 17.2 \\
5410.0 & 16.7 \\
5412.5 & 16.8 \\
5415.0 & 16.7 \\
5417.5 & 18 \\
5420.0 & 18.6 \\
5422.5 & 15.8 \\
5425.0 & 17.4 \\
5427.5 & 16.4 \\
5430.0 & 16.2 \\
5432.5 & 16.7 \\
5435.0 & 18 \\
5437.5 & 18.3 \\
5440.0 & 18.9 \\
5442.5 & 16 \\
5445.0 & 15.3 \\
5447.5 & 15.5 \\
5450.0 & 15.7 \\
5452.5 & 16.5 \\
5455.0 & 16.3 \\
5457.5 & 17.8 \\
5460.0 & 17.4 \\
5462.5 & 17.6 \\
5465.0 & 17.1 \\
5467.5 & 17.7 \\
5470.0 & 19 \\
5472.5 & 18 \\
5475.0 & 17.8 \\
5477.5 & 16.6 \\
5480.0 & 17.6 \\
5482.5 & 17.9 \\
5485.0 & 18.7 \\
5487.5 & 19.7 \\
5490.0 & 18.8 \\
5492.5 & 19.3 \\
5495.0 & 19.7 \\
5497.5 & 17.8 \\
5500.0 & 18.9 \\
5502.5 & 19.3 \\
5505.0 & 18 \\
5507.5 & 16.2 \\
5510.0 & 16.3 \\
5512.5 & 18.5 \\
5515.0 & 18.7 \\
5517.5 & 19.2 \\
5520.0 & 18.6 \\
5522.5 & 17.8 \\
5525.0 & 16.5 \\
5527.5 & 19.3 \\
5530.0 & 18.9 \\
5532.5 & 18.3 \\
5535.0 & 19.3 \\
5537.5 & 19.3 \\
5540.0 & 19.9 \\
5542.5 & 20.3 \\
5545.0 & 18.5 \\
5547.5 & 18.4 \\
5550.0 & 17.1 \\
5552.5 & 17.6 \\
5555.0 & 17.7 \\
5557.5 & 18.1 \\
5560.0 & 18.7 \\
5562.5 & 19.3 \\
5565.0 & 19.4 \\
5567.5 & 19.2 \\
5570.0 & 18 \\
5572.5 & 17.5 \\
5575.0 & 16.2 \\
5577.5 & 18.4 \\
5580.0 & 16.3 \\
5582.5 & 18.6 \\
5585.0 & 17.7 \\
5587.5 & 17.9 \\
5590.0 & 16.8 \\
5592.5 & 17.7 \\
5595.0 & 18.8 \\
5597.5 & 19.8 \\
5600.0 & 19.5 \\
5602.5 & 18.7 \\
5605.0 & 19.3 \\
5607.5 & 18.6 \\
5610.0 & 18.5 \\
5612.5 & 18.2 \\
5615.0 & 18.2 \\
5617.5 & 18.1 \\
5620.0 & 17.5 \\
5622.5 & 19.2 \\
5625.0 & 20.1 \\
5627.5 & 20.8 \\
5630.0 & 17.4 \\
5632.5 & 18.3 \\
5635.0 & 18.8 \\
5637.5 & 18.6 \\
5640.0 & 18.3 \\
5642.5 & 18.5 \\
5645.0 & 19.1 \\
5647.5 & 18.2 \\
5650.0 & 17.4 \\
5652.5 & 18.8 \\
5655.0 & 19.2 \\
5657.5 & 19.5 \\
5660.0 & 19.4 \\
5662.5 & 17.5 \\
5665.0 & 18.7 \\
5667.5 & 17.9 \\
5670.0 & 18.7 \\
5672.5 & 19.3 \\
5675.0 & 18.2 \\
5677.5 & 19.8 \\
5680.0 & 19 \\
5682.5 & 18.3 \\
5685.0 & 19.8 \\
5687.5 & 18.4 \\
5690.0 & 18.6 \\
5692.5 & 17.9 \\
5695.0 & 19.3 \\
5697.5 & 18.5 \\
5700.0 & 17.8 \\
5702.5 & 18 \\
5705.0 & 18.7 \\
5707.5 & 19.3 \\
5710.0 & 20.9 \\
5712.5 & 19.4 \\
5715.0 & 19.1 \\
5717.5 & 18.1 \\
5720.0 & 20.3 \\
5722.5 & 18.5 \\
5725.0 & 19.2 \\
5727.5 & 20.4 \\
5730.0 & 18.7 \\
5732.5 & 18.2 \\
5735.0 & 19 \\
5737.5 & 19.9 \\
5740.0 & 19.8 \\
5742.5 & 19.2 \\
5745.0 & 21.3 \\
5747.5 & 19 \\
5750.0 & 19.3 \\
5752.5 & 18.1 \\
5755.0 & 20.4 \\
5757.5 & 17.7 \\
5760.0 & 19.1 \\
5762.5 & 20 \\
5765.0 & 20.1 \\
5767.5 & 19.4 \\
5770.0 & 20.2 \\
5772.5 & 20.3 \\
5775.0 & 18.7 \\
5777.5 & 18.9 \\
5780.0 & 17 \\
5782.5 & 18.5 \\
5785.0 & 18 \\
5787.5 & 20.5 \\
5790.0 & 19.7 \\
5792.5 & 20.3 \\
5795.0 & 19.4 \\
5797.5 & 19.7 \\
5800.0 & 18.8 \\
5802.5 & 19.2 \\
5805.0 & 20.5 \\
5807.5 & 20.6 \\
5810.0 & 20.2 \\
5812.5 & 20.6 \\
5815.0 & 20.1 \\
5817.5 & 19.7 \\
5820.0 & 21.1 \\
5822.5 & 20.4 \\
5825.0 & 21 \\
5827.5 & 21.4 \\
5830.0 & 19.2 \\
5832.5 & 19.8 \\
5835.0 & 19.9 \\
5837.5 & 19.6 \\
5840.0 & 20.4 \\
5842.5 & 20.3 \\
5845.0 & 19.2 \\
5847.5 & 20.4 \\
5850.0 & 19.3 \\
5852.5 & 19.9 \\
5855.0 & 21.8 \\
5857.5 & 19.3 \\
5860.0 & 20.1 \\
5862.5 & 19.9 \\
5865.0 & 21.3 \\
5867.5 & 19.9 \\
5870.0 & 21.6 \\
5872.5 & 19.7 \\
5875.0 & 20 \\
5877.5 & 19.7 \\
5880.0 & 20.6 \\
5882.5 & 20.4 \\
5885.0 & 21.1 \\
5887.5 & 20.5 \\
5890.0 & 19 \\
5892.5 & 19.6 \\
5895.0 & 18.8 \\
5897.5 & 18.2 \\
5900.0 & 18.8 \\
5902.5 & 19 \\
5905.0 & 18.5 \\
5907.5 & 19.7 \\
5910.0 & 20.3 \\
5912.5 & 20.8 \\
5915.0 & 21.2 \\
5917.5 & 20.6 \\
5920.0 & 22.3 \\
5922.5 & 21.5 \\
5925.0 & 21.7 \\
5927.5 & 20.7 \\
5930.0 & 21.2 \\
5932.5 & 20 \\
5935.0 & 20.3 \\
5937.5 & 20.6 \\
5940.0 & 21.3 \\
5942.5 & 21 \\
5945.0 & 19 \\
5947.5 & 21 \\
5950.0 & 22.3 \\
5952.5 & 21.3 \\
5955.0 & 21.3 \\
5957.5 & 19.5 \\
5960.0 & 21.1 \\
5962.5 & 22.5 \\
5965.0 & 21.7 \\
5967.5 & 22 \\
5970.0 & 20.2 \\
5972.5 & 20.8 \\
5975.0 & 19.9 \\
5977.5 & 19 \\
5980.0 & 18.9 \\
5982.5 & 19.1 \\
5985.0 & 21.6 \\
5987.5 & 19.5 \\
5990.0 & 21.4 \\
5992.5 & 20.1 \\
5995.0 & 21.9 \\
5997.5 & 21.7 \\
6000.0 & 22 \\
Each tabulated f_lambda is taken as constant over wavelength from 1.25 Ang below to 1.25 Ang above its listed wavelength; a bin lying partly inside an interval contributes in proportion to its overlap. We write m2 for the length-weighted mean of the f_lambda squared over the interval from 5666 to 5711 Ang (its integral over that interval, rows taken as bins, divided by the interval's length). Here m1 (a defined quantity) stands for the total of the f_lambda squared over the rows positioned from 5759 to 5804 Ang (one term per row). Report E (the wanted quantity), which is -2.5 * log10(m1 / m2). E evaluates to -3.20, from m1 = 6734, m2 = 354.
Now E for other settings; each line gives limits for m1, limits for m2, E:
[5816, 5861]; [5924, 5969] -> -3.05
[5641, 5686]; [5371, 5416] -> -3.43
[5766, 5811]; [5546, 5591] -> -3.31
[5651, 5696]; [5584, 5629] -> -3.16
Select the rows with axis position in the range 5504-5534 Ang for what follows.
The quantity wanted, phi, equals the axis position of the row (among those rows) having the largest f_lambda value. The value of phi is 5527.5 Ang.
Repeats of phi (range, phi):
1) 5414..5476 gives 5470.0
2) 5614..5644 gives 5627.5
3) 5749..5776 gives 5755.0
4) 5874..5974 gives 5962.5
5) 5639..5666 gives 5657.5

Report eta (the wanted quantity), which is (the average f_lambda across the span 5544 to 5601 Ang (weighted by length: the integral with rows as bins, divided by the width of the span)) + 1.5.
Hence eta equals 19.6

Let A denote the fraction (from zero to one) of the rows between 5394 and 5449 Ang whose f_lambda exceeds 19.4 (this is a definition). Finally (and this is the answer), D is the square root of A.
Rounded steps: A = 0.00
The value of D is 0.0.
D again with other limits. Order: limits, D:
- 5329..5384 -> 0.0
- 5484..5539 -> 0.3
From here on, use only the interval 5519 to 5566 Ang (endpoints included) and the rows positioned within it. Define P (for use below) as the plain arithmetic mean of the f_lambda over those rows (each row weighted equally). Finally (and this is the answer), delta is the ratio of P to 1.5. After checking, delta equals 12.4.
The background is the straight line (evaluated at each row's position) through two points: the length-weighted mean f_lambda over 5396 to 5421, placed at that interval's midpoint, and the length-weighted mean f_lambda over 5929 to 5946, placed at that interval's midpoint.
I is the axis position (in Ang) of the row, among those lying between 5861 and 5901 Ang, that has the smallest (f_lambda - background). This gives 5897.5 Ang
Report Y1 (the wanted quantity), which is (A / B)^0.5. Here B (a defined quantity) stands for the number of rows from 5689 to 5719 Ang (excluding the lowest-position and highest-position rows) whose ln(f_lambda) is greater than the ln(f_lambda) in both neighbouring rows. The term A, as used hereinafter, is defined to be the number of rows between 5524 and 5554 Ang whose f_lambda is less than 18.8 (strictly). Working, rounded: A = 6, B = 2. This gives 1.7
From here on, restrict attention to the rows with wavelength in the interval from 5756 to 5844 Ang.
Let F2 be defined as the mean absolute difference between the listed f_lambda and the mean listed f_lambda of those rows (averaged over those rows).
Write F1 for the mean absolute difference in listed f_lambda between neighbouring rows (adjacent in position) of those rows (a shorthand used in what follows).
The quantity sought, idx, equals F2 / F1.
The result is 0.95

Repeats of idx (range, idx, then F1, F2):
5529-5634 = 0.95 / 0.83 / 0.79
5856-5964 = 1.00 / 0.87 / 0.87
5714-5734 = 0.53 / 1.30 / 0.69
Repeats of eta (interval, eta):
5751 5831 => 21.2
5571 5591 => 18.9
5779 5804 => 20.6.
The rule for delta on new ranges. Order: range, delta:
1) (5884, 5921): 13.3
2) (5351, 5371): 10.0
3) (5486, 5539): 12.3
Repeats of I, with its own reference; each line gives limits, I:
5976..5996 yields 5980.0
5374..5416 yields 5385.0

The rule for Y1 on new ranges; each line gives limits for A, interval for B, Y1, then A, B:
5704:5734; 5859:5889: 1.0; 5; 5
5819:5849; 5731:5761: 0.0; 0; 4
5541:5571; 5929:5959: 2.0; 8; 2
